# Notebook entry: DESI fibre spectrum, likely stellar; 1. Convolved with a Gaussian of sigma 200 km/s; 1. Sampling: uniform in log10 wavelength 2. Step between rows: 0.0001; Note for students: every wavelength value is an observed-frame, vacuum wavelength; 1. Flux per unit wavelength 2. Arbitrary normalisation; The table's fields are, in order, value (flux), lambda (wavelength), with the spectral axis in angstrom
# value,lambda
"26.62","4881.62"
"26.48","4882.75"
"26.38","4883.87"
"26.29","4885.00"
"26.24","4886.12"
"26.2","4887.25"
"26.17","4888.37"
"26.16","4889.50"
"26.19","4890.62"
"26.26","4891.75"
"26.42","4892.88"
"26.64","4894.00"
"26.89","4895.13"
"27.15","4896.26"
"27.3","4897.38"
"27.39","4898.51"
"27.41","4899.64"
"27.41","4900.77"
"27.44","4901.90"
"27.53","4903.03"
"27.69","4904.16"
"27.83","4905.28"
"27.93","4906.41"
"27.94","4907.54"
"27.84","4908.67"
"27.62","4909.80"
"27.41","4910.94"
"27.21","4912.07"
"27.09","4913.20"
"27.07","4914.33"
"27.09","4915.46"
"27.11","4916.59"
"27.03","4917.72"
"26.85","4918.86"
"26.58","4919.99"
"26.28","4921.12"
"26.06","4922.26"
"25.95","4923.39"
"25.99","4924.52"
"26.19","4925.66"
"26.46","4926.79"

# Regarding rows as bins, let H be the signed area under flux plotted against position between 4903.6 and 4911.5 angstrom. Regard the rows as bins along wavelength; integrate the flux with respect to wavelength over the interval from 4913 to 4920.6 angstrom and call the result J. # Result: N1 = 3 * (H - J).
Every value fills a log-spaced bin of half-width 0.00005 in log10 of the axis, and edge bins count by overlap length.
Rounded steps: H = 219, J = 205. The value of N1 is 42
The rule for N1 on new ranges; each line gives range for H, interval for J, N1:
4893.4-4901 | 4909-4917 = -34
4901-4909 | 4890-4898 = 25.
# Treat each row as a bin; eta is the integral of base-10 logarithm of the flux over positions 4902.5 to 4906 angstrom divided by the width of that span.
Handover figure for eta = 1.45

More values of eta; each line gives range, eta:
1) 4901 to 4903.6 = 1.44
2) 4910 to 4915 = 1.43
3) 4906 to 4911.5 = 1.44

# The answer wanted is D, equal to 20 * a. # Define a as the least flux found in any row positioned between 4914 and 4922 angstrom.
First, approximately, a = 26.28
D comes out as 526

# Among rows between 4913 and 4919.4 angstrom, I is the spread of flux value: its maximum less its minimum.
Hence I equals 0.3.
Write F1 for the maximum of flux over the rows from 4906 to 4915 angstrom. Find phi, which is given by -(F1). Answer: -27.9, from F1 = 27.94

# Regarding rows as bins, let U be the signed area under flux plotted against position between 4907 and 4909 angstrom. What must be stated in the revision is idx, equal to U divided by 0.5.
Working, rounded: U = 56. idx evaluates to 112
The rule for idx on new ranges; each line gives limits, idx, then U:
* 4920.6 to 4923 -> 125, 63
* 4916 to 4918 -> 109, 54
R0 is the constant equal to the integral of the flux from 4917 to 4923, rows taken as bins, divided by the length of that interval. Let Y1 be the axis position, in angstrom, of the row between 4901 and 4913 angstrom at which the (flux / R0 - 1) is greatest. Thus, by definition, 4907.54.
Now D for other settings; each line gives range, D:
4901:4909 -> 549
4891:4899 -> 525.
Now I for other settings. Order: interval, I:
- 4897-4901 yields 0.1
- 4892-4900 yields 1.0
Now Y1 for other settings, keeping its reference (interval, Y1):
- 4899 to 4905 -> 4904.16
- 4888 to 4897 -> 4896.26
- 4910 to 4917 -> 4910.94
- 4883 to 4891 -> 4883.87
